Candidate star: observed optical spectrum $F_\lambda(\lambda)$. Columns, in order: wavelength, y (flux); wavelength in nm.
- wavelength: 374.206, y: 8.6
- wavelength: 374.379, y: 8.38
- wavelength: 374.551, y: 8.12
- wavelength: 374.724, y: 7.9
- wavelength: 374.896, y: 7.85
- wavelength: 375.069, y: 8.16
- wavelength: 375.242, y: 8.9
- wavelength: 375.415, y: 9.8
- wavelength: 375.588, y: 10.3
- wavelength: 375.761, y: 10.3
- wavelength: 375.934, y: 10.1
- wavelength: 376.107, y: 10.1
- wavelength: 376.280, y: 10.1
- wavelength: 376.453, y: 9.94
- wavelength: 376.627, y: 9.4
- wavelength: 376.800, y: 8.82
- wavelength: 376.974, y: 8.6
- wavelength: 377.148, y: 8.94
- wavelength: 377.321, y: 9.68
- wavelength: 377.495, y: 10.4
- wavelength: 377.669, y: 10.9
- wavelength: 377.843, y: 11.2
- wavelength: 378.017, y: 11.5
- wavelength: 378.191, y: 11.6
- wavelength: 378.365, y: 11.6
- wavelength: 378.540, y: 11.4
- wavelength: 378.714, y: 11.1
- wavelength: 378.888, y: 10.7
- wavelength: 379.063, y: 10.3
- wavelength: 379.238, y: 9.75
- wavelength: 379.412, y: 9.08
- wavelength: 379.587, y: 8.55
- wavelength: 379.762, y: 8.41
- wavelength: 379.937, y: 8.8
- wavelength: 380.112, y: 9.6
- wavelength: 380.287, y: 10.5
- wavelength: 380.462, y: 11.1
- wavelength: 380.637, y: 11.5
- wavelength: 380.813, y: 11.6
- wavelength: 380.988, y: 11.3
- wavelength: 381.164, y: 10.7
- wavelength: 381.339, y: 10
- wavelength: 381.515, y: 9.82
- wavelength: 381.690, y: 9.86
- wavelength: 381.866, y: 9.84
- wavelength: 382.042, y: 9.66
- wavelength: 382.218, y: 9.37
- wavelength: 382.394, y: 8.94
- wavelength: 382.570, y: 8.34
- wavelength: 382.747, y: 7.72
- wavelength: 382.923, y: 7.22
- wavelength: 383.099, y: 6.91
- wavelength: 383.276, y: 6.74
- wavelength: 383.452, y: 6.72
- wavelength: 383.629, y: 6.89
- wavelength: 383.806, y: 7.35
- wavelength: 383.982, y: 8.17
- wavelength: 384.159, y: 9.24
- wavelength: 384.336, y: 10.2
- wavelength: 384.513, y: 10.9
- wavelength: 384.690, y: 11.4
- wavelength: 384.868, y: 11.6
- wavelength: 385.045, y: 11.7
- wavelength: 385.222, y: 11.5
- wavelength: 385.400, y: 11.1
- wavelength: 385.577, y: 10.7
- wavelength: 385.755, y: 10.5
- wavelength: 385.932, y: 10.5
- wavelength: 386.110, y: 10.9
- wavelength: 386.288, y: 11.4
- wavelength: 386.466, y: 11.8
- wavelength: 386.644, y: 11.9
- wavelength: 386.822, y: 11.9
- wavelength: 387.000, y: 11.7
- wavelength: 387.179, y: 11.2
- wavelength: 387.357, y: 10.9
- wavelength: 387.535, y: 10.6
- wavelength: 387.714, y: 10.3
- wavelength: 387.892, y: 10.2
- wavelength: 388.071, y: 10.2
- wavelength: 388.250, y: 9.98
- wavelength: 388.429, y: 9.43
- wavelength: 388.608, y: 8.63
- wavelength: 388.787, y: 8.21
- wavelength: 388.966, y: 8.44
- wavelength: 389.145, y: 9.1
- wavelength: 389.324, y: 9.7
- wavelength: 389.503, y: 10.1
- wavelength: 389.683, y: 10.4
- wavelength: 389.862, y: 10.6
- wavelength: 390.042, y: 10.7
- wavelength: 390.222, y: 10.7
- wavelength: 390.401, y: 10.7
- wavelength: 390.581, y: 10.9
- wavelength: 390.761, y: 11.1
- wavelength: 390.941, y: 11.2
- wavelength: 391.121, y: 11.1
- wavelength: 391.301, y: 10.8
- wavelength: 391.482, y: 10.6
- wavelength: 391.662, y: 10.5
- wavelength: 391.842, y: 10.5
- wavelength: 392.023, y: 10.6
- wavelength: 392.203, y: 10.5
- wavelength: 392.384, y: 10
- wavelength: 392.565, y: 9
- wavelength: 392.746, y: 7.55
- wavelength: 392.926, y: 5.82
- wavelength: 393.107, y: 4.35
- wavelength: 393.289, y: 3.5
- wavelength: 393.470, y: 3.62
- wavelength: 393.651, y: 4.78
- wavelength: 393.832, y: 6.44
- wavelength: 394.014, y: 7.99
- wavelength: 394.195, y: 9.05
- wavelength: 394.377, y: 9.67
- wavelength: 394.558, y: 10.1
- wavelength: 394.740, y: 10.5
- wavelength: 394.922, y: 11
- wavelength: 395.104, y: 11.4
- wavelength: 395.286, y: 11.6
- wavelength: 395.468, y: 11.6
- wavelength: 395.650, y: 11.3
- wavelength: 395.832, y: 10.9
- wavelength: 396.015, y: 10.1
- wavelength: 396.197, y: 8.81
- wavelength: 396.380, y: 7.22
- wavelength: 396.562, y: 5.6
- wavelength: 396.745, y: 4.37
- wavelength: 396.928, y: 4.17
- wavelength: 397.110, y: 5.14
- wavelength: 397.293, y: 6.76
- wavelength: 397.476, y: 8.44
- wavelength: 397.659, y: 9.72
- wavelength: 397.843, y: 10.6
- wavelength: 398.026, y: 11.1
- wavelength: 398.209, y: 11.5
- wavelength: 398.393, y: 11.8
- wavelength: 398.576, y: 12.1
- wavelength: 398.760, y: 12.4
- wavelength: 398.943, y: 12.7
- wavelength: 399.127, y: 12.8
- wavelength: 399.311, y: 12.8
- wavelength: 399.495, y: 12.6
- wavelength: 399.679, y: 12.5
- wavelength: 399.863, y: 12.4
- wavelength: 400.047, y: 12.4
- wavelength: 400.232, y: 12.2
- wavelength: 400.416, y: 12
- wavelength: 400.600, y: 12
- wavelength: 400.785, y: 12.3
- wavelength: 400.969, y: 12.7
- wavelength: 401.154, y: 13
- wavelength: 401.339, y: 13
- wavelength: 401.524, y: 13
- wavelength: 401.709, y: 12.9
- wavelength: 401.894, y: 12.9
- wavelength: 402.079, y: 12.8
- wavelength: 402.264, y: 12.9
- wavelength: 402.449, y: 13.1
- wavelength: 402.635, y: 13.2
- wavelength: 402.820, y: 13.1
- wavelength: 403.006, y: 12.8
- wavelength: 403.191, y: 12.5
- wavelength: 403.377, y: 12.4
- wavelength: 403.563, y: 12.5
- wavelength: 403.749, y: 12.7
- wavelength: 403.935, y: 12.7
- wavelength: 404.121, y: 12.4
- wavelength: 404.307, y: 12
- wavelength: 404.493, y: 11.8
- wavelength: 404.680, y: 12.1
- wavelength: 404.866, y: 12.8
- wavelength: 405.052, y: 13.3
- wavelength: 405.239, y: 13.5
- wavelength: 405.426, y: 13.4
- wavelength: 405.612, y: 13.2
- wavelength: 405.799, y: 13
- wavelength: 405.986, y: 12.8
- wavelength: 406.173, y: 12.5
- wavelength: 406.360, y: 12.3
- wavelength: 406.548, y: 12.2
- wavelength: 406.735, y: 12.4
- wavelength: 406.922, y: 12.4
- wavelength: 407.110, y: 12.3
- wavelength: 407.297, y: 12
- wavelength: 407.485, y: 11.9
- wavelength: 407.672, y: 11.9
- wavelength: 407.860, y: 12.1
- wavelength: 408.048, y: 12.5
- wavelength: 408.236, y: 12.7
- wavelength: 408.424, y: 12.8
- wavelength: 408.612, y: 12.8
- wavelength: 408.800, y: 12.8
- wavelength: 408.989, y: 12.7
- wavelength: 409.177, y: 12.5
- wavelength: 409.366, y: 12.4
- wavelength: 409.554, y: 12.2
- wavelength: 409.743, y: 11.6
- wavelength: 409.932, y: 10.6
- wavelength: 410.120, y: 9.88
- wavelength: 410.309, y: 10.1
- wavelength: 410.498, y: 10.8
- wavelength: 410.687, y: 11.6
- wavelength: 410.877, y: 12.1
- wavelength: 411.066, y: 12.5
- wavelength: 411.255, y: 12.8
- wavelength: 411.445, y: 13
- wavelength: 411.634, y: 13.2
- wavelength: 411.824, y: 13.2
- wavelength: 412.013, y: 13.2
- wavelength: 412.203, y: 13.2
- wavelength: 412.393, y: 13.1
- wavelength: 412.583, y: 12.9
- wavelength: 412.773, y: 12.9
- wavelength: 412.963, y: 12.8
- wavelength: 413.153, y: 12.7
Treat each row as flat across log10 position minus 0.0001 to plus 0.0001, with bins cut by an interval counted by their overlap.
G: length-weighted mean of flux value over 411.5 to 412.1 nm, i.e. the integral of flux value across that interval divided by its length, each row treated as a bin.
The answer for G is 13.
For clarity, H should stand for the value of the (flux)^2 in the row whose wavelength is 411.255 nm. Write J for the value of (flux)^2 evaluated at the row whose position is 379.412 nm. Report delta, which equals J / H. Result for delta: 0.5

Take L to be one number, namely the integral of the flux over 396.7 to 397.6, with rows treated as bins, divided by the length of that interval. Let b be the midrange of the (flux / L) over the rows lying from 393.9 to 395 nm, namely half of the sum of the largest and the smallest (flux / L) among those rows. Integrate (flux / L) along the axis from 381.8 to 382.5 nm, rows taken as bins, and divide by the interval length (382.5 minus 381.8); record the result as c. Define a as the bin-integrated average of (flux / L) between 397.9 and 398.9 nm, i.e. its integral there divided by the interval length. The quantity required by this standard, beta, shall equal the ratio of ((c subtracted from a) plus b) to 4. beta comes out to 0.50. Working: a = 1.97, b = 1.6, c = 1.57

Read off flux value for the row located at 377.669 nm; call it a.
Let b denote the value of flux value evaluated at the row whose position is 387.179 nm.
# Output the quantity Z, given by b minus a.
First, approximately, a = 10.9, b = 11.2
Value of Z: 0.3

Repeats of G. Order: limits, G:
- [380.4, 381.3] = 11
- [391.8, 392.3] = 11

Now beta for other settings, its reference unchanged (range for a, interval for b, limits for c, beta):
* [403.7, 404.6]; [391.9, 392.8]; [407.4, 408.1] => 0.39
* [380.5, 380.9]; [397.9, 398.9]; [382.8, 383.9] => 0.68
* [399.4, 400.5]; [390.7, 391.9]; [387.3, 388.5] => 0.54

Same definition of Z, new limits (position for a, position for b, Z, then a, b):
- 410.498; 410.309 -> -0.7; 10.8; 10.1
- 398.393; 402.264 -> 1.1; 11.8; 12.9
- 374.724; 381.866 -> 1.9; 7.9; 9.84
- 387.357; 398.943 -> 1.8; 10.9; 12.7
